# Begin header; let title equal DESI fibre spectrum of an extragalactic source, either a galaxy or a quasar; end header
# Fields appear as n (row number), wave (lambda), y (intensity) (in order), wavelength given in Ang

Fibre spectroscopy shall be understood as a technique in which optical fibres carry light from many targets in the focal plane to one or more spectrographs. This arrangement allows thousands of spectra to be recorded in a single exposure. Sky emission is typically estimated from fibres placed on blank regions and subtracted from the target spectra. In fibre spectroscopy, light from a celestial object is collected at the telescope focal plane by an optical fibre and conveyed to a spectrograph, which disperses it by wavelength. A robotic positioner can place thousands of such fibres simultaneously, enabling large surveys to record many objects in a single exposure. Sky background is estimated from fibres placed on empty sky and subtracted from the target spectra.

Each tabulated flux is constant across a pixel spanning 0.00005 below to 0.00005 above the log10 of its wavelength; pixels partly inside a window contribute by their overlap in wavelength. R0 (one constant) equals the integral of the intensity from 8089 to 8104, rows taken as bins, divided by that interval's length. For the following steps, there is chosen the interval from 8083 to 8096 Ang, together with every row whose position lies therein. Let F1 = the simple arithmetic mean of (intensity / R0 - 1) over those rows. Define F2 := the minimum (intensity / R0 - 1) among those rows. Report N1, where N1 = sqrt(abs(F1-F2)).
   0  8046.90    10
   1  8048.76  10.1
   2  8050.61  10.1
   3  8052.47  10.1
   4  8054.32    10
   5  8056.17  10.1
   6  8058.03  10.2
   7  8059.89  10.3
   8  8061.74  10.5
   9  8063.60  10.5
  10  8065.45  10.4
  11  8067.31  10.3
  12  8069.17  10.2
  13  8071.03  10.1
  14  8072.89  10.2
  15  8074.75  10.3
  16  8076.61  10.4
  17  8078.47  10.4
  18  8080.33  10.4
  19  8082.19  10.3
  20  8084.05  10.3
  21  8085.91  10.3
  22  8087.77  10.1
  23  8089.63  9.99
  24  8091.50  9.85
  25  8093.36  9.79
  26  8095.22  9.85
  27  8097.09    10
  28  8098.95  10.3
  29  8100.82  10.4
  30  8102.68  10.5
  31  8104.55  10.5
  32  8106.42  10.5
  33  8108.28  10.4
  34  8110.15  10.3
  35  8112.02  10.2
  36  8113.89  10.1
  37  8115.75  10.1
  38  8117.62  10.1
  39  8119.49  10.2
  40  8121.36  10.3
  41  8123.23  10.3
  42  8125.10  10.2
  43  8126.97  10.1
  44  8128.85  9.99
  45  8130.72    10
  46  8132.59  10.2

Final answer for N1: 0.153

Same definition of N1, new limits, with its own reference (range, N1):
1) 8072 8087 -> 0.111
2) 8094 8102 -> 0.169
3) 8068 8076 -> 0.100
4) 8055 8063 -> 0.132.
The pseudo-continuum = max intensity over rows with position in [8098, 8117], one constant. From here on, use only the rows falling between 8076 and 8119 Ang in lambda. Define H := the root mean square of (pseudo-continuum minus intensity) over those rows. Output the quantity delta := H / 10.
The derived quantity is 0.035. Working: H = 0.351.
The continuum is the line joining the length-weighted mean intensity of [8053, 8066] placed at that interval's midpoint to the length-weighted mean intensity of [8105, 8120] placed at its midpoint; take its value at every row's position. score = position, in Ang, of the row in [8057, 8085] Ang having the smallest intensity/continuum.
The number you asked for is 8071.03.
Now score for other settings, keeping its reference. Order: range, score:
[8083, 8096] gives 8093.36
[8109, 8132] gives 8128.85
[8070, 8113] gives 8093.36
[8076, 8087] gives 8082.19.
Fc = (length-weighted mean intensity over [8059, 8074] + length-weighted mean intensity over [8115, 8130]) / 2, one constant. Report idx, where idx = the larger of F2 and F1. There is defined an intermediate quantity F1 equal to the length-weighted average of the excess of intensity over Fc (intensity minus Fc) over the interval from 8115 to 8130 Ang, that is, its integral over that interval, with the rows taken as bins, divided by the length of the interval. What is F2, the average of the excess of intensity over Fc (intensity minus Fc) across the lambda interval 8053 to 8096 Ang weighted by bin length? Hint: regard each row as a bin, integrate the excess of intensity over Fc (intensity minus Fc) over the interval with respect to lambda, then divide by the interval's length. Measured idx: -0.03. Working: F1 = -0.07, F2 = -0.03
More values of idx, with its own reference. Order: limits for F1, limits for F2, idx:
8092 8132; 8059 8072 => 0.09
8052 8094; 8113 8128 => -0.01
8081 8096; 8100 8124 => 0.07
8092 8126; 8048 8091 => 0.01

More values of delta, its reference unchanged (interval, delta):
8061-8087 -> 0.020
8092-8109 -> 0.037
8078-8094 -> 0.041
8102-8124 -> 0.026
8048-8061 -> 0.038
